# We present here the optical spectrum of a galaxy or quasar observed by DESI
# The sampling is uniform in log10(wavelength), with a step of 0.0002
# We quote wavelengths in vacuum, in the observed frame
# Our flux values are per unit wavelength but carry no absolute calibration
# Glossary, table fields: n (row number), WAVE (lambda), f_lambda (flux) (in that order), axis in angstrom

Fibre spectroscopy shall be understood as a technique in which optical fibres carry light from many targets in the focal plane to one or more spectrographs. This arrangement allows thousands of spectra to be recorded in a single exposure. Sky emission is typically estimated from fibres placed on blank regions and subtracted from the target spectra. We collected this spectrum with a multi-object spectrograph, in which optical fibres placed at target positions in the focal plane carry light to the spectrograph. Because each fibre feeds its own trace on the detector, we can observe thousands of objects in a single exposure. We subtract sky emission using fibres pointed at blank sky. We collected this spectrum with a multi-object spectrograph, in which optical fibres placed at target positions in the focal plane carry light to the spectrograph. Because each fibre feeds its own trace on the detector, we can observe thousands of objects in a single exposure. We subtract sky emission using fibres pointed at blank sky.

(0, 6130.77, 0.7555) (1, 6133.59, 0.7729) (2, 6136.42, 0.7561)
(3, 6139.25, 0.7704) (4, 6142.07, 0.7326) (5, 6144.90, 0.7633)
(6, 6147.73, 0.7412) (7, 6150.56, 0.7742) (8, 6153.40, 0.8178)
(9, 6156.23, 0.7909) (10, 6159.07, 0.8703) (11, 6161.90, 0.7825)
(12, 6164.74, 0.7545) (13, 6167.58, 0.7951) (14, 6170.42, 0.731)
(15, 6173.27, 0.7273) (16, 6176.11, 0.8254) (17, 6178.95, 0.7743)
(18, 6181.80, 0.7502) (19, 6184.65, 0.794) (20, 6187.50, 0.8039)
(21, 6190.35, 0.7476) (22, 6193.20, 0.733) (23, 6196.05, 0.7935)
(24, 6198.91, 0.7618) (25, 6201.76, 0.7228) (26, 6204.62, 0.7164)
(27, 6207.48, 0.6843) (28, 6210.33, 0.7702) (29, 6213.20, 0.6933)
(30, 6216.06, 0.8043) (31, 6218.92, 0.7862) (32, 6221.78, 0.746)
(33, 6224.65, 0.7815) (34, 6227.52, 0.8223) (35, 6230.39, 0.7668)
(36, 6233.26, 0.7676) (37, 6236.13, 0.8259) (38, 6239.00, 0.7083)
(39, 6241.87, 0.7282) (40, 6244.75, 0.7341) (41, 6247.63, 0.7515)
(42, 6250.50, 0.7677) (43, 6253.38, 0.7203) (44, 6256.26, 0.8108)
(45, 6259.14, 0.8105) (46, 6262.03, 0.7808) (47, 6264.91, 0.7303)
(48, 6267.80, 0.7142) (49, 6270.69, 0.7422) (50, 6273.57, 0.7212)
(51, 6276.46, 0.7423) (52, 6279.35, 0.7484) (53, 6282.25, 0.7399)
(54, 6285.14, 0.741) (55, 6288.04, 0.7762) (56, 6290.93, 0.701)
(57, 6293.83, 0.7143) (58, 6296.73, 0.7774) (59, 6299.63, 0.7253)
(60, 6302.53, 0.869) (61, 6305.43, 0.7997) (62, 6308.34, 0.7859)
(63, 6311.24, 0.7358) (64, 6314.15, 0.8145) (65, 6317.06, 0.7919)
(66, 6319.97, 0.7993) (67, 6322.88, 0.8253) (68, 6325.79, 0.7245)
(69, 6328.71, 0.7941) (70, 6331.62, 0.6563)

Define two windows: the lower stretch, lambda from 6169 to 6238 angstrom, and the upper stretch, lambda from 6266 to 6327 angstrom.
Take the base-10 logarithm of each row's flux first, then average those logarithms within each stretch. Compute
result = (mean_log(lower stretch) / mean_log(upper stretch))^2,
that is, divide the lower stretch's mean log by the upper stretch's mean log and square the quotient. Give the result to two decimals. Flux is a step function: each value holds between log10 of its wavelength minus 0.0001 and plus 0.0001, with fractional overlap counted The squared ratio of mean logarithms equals 0.98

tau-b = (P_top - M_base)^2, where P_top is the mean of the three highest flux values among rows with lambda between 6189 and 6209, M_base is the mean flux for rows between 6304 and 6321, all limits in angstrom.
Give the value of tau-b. 0.000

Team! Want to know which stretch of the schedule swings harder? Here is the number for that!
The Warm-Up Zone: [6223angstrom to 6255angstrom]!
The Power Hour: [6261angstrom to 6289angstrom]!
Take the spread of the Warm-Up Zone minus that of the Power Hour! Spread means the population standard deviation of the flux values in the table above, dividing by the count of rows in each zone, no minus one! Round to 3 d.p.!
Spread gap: 0.017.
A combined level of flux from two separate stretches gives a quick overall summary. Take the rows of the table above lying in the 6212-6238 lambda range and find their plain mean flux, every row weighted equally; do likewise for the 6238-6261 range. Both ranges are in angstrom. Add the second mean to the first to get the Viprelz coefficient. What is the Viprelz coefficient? 1.53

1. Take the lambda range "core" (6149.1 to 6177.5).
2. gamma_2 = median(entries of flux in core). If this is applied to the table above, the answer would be 0.787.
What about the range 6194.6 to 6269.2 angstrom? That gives 0.764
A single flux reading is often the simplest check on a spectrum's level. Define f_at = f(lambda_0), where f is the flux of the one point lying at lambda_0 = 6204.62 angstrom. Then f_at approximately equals 0.7164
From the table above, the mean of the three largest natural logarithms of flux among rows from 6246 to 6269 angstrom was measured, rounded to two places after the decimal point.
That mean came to -0.22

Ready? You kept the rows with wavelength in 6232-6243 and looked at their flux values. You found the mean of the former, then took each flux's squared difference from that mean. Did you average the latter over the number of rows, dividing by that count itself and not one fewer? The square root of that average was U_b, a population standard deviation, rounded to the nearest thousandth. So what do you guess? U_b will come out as 0.045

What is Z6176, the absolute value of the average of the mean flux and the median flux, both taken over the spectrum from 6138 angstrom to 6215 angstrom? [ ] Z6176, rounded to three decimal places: 0.764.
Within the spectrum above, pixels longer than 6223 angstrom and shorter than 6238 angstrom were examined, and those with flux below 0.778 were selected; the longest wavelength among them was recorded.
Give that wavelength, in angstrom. 6233.26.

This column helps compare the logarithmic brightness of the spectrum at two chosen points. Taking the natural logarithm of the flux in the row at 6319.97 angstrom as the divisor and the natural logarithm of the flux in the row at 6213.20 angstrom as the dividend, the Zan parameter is 1.6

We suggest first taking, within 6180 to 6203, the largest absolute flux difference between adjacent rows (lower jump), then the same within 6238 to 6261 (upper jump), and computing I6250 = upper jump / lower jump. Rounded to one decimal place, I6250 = 1.5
